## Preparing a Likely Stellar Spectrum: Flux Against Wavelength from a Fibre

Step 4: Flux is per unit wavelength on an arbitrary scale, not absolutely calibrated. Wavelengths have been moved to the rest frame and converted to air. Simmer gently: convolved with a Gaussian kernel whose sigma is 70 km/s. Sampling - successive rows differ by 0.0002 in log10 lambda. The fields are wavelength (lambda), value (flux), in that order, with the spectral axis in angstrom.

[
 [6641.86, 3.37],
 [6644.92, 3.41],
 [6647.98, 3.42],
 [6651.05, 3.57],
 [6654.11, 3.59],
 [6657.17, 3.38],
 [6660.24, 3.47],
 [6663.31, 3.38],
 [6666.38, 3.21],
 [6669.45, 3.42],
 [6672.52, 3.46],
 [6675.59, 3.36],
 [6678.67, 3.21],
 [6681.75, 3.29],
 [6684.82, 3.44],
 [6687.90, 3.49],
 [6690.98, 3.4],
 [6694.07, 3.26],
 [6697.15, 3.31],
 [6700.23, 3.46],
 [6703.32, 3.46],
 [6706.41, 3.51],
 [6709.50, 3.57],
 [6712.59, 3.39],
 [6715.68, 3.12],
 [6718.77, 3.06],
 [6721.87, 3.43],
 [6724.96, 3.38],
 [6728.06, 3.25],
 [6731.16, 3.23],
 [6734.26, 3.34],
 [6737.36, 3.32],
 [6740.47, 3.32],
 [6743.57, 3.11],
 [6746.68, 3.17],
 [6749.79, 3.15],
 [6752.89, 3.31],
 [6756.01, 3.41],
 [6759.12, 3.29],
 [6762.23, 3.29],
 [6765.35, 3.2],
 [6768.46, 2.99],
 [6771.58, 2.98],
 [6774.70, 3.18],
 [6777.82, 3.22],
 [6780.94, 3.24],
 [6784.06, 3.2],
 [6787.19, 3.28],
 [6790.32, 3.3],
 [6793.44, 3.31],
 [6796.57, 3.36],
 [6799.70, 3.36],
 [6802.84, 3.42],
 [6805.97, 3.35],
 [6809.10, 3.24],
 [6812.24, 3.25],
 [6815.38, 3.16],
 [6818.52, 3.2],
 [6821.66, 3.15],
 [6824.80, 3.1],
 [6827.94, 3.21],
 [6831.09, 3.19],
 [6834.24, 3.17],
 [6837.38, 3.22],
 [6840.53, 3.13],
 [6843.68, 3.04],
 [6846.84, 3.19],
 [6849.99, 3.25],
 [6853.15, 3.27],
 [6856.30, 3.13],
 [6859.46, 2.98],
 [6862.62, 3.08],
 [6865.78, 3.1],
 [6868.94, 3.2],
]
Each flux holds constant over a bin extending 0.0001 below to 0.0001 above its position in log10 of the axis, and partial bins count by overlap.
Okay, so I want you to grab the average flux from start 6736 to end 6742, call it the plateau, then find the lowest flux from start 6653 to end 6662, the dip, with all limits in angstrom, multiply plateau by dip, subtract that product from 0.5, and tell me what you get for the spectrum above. -10.7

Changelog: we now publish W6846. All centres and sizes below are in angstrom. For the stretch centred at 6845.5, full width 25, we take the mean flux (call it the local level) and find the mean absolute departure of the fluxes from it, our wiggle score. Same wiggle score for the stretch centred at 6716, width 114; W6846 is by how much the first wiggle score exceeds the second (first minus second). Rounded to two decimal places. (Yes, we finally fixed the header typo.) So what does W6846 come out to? -0.06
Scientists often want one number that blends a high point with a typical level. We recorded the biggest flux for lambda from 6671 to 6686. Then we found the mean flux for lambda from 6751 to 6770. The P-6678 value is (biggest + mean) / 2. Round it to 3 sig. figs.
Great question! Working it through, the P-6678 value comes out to 3.35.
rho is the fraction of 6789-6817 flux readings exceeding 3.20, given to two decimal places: 0.89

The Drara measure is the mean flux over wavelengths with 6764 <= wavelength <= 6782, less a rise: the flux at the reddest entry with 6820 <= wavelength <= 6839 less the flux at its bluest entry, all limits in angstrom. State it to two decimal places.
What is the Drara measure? 3.06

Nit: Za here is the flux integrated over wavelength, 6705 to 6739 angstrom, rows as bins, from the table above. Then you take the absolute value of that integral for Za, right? 113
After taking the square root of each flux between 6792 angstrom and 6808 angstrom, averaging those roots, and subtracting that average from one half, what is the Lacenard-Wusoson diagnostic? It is -1.33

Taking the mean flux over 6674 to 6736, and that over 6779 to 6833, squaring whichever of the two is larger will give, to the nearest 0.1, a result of 11.2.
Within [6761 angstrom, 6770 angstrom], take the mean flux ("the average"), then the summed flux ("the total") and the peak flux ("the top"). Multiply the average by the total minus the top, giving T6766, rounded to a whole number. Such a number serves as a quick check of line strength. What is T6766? 20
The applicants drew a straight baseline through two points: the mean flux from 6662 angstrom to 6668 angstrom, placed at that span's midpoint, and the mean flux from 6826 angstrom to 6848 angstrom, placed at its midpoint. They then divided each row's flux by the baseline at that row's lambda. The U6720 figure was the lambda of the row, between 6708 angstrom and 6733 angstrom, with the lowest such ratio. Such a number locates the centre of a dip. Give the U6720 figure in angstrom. 6718.77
